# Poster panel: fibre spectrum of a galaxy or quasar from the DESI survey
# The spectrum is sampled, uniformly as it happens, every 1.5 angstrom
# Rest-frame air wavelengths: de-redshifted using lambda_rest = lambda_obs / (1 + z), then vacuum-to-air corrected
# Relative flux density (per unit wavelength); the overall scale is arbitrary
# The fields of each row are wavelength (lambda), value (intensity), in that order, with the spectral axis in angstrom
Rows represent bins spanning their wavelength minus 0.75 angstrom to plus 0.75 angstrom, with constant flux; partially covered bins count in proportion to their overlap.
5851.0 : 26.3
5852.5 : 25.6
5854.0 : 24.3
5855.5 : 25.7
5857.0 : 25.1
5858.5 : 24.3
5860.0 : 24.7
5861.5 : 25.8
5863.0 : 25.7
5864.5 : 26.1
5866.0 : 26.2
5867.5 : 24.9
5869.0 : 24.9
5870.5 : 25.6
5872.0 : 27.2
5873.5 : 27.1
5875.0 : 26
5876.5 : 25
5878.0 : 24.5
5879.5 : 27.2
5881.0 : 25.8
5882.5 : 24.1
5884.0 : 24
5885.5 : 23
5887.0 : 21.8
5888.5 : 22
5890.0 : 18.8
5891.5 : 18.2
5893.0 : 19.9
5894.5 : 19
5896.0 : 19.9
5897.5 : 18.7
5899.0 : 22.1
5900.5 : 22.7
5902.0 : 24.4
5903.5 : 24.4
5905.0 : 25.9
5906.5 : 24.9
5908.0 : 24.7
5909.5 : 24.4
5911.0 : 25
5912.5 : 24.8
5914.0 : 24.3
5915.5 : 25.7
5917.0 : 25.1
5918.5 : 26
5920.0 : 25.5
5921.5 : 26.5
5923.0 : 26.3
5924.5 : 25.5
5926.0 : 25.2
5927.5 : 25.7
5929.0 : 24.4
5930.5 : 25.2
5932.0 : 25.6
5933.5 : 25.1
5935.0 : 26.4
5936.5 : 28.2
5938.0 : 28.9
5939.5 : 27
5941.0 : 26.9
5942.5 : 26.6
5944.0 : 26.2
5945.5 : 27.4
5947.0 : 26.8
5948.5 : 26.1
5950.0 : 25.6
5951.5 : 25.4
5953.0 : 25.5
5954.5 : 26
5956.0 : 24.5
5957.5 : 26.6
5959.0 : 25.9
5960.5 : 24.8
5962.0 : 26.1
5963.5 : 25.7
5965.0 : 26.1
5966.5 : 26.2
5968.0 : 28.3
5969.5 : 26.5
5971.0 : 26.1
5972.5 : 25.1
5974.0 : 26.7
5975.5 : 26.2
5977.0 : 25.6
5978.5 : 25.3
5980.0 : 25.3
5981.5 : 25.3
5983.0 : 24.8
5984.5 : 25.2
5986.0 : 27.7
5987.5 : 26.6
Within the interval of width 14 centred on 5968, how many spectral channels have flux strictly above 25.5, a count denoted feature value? 8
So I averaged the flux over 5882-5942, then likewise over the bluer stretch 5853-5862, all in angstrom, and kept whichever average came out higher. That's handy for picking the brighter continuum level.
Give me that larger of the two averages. 25.0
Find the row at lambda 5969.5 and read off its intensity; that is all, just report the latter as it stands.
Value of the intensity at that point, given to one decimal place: 26.5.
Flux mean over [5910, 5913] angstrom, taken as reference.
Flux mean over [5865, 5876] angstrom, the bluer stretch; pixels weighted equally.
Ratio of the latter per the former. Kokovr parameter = 1.04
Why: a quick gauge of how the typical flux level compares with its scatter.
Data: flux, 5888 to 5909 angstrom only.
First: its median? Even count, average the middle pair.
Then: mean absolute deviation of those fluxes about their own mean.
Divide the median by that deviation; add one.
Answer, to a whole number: 10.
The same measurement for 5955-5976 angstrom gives 44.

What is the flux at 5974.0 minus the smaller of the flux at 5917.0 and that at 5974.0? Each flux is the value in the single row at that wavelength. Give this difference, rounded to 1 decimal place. 1.6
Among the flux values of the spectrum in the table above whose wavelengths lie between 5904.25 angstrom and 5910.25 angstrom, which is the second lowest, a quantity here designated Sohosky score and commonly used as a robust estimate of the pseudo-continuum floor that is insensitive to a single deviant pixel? 24.7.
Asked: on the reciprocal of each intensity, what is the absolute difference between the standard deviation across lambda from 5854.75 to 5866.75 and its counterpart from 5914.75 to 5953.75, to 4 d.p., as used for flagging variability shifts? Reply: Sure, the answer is 0.0004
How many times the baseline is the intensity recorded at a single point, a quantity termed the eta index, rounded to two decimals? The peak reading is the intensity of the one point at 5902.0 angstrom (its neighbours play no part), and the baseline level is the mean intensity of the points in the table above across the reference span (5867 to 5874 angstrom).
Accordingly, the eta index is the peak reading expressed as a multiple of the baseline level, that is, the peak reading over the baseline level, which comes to 0.94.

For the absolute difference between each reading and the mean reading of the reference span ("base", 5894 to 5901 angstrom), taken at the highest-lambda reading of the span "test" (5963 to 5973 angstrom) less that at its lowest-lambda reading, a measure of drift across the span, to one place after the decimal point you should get -0.6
